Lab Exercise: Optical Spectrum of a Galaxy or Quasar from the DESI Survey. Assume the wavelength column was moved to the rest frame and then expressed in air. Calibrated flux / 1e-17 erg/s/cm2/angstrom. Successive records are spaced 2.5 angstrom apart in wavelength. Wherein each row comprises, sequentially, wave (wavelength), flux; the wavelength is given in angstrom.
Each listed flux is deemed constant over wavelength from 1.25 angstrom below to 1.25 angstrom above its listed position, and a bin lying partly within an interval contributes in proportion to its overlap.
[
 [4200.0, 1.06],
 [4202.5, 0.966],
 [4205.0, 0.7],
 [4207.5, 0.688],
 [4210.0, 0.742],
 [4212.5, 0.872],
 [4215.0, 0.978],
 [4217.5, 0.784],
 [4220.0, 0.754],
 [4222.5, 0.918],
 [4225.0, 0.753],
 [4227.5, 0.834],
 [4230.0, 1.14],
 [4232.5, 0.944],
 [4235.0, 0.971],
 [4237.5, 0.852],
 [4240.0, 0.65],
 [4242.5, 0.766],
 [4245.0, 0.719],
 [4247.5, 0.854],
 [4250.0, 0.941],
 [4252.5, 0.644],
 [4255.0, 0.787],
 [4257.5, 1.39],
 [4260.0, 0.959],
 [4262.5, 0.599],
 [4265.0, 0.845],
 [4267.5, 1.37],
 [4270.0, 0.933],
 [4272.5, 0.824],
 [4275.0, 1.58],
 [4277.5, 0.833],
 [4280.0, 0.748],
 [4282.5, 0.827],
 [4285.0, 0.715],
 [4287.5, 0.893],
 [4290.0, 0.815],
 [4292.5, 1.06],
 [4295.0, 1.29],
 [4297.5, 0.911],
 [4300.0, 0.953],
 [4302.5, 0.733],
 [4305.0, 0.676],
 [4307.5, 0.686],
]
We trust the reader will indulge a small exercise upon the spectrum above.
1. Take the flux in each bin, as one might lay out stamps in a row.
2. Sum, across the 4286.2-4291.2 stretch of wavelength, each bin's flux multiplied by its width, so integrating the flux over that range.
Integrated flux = 4.3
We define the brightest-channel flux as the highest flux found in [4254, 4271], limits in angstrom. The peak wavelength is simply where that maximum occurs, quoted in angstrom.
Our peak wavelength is 4257.5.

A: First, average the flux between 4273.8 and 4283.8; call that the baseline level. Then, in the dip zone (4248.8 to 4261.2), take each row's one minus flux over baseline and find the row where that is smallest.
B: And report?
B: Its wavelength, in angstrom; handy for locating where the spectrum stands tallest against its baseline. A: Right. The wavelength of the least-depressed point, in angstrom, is 4257.5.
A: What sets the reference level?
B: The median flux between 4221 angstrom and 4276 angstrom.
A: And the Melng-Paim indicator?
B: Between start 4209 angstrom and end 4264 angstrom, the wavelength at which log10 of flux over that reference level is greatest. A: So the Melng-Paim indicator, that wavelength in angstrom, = 4257.5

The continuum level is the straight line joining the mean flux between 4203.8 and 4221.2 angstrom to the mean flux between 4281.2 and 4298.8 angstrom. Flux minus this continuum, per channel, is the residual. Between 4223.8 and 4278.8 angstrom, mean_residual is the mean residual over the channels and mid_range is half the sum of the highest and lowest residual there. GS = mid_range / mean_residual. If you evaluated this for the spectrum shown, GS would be 3.4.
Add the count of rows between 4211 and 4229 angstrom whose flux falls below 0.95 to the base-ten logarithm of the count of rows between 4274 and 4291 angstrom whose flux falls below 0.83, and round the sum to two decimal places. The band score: 6.60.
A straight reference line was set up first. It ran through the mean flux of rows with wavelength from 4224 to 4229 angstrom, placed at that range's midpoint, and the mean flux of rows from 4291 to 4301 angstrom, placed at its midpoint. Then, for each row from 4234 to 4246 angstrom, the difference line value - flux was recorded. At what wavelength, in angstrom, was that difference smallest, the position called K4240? 4235.0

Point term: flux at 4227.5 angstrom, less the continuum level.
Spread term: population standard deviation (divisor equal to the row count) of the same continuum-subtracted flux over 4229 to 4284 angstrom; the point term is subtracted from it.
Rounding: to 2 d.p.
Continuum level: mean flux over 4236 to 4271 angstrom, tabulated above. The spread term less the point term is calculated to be 0.29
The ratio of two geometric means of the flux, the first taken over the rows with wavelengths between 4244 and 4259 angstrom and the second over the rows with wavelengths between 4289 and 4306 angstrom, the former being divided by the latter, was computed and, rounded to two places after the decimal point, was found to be 0.96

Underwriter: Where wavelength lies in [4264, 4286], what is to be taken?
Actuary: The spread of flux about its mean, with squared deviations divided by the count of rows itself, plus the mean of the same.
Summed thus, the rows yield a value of 1.25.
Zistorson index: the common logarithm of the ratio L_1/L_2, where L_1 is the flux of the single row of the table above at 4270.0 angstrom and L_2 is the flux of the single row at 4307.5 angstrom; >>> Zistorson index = 0.13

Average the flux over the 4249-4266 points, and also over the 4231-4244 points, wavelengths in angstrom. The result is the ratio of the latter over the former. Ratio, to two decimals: 0.95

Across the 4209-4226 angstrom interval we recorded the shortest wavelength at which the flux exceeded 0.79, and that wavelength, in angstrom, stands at 4212.5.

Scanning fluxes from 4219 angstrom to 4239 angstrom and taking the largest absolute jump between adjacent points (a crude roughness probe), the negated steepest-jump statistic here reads -0.31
